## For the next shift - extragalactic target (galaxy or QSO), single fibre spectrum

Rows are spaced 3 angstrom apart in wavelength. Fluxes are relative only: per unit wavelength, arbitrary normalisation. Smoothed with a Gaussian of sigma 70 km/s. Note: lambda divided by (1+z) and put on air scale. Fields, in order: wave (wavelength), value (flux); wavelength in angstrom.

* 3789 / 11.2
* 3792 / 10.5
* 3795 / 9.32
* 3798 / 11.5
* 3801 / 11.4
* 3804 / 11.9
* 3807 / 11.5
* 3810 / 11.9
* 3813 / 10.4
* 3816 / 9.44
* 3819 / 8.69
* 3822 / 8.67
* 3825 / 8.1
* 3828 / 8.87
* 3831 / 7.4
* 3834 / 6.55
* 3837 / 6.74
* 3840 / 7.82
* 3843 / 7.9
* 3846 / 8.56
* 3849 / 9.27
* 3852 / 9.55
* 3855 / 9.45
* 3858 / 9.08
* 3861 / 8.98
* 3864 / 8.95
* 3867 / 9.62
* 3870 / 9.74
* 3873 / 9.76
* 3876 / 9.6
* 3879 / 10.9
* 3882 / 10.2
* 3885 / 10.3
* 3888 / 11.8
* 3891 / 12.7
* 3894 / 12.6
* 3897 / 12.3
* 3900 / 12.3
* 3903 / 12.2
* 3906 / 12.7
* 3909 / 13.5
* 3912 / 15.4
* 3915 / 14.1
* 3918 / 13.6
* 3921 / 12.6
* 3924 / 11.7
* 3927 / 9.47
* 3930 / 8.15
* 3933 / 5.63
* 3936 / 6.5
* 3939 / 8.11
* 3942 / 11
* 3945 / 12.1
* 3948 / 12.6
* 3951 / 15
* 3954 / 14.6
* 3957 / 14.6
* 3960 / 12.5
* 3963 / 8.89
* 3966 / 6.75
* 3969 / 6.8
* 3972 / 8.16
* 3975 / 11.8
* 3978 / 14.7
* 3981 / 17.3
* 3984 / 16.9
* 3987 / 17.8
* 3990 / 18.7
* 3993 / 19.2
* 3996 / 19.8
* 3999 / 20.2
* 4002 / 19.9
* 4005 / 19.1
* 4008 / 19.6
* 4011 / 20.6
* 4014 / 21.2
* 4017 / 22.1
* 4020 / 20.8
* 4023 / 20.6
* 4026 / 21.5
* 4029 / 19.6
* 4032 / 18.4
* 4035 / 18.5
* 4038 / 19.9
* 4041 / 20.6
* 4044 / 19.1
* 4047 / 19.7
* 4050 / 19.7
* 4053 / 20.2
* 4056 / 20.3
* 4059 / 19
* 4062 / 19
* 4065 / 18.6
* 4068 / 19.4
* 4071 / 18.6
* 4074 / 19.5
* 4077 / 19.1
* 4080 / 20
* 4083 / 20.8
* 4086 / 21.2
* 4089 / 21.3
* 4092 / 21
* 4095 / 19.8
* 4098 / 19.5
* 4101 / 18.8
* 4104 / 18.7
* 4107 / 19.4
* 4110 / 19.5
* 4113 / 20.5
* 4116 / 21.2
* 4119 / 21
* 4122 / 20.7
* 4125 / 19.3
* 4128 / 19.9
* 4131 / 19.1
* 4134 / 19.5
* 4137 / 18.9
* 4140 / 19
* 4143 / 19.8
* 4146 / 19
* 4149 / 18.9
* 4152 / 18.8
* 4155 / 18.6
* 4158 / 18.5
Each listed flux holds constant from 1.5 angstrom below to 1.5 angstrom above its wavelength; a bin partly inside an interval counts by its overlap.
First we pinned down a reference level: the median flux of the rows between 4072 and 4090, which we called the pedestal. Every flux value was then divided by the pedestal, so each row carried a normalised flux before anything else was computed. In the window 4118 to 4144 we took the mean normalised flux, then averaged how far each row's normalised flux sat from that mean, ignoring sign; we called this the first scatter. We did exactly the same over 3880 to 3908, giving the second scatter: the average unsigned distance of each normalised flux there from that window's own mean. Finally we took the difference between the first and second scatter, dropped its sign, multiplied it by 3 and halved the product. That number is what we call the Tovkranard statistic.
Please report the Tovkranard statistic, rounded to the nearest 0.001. 0.012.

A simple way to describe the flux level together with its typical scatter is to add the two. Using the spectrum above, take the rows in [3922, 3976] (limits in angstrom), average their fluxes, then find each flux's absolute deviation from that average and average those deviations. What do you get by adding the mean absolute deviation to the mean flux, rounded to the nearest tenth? 12.9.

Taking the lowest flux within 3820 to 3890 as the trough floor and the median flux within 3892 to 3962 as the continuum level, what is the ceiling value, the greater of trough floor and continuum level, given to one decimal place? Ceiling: 12.5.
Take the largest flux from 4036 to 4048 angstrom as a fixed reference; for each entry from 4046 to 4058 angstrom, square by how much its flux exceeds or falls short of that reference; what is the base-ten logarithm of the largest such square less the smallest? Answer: -0.14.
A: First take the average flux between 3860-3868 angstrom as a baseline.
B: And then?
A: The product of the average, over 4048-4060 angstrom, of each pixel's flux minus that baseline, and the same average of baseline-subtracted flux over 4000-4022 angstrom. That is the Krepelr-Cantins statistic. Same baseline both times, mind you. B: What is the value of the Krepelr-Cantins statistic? 120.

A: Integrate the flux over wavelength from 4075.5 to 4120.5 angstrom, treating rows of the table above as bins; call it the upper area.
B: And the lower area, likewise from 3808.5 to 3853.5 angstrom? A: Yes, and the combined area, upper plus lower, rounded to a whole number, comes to 1295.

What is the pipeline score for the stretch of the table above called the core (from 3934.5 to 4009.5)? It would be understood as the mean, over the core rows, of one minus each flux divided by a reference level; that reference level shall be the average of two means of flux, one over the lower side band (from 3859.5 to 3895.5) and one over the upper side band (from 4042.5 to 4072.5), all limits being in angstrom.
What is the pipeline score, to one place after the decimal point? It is 0.1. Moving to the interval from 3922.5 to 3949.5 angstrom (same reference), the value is 0.4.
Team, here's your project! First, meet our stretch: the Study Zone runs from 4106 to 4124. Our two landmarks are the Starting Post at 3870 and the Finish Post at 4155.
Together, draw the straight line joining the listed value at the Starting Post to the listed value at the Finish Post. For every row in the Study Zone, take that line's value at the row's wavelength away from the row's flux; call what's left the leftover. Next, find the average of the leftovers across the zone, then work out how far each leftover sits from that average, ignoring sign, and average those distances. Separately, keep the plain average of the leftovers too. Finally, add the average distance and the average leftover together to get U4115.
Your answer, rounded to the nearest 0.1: 3.5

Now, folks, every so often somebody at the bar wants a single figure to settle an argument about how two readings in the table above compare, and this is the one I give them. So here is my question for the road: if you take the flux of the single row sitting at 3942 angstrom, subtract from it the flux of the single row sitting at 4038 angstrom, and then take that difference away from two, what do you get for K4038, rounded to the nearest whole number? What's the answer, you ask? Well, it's 11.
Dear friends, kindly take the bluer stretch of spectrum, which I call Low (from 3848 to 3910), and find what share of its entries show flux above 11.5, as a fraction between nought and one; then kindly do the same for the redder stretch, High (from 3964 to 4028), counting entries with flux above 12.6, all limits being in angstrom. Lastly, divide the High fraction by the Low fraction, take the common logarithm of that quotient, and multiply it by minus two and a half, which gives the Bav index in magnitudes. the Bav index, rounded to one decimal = -0.8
